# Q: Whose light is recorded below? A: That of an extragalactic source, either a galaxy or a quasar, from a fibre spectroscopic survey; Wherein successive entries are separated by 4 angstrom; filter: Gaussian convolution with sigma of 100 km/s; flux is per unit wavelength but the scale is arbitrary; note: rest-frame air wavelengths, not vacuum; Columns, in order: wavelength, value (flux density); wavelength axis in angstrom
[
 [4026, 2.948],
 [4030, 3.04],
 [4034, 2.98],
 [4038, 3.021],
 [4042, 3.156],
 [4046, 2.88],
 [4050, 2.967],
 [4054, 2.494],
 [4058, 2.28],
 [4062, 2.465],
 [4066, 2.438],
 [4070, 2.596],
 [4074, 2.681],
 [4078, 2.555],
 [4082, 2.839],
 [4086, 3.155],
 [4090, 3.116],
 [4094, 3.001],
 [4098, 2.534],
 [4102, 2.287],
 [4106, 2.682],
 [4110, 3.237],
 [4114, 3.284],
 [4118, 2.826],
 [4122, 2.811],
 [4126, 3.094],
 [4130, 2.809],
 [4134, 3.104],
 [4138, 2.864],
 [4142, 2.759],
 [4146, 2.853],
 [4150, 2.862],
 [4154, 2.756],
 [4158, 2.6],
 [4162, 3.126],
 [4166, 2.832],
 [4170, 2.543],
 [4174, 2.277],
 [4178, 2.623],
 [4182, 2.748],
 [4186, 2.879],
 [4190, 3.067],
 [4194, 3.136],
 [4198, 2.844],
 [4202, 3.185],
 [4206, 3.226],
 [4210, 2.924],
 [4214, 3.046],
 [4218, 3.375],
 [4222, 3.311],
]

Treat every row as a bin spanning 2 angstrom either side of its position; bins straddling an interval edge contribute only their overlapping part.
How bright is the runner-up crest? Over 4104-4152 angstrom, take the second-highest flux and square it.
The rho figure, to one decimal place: 10.5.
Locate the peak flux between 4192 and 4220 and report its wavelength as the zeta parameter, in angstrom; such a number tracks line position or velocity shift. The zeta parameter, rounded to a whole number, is 4218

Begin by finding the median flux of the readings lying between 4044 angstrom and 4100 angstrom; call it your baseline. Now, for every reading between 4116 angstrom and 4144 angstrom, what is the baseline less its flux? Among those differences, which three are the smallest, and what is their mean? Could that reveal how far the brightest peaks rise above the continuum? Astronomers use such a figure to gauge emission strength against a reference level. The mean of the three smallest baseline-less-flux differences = -0.382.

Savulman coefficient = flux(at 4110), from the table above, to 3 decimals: 3.237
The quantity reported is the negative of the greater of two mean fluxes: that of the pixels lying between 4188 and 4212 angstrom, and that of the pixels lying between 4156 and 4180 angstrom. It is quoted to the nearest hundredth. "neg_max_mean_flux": -3.06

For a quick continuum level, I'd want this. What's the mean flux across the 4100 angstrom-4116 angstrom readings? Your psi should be 2.87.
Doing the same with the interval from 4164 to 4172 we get 2.69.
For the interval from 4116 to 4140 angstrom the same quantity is 2.92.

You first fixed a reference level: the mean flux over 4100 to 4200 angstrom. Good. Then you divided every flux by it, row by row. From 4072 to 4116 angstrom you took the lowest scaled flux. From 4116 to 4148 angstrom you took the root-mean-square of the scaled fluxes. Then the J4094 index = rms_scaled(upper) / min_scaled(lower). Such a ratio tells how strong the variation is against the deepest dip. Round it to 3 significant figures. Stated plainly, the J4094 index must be 1.26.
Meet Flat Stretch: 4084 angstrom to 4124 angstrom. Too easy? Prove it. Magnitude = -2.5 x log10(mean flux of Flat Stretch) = -1.15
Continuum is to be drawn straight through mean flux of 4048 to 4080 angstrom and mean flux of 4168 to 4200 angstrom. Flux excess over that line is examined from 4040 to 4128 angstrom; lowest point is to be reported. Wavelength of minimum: 4102 angstrom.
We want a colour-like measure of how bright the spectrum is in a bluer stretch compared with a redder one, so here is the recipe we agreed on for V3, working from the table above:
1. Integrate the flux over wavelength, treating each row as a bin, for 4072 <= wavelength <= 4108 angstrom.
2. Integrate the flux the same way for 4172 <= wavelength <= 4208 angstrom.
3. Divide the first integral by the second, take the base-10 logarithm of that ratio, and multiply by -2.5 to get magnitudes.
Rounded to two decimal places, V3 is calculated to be 0.05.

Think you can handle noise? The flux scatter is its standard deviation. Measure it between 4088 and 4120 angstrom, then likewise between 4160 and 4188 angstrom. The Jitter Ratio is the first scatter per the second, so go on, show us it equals 1.3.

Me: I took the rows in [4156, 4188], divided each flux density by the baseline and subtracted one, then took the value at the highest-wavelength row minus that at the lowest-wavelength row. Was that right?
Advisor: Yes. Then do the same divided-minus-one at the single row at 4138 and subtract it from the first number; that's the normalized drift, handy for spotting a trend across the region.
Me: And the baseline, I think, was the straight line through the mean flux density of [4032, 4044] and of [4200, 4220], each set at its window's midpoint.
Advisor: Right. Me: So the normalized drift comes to 0.16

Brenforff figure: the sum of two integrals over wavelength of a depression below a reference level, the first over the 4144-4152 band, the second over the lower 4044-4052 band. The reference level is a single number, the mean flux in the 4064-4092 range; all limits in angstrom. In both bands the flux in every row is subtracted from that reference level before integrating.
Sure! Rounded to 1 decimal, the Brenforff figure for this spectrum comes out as -2.0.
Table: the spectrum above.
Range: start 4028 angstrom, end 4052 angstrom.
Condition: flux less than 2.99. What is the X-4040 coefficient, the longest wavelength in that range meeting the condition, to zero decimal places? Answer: 4050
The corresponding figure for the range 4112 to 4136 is 4130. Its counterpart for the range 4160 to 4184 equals 4182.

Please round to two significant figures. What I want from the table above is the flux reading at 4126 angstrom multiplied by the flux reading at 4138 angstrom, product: 8.9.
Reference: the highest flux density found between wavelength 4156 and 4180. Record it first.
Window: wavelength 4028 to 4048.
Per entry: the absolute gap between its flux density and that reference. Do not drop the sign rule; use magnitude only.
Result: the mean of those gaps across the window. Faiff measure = 0.12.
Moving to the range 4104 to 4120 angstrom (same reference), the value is 0.25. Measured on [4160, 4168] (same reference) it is 0.15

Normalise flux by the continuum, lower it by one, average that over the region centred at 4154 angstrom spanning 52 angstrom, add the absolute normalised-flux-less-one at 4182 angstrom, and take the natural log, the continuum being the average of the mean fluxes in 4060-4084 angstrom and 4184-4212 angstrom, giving -4.9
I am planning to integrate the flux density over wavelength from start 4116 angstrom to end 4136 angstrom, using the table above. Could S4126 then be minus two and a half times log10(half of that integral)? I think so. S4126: -3.67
